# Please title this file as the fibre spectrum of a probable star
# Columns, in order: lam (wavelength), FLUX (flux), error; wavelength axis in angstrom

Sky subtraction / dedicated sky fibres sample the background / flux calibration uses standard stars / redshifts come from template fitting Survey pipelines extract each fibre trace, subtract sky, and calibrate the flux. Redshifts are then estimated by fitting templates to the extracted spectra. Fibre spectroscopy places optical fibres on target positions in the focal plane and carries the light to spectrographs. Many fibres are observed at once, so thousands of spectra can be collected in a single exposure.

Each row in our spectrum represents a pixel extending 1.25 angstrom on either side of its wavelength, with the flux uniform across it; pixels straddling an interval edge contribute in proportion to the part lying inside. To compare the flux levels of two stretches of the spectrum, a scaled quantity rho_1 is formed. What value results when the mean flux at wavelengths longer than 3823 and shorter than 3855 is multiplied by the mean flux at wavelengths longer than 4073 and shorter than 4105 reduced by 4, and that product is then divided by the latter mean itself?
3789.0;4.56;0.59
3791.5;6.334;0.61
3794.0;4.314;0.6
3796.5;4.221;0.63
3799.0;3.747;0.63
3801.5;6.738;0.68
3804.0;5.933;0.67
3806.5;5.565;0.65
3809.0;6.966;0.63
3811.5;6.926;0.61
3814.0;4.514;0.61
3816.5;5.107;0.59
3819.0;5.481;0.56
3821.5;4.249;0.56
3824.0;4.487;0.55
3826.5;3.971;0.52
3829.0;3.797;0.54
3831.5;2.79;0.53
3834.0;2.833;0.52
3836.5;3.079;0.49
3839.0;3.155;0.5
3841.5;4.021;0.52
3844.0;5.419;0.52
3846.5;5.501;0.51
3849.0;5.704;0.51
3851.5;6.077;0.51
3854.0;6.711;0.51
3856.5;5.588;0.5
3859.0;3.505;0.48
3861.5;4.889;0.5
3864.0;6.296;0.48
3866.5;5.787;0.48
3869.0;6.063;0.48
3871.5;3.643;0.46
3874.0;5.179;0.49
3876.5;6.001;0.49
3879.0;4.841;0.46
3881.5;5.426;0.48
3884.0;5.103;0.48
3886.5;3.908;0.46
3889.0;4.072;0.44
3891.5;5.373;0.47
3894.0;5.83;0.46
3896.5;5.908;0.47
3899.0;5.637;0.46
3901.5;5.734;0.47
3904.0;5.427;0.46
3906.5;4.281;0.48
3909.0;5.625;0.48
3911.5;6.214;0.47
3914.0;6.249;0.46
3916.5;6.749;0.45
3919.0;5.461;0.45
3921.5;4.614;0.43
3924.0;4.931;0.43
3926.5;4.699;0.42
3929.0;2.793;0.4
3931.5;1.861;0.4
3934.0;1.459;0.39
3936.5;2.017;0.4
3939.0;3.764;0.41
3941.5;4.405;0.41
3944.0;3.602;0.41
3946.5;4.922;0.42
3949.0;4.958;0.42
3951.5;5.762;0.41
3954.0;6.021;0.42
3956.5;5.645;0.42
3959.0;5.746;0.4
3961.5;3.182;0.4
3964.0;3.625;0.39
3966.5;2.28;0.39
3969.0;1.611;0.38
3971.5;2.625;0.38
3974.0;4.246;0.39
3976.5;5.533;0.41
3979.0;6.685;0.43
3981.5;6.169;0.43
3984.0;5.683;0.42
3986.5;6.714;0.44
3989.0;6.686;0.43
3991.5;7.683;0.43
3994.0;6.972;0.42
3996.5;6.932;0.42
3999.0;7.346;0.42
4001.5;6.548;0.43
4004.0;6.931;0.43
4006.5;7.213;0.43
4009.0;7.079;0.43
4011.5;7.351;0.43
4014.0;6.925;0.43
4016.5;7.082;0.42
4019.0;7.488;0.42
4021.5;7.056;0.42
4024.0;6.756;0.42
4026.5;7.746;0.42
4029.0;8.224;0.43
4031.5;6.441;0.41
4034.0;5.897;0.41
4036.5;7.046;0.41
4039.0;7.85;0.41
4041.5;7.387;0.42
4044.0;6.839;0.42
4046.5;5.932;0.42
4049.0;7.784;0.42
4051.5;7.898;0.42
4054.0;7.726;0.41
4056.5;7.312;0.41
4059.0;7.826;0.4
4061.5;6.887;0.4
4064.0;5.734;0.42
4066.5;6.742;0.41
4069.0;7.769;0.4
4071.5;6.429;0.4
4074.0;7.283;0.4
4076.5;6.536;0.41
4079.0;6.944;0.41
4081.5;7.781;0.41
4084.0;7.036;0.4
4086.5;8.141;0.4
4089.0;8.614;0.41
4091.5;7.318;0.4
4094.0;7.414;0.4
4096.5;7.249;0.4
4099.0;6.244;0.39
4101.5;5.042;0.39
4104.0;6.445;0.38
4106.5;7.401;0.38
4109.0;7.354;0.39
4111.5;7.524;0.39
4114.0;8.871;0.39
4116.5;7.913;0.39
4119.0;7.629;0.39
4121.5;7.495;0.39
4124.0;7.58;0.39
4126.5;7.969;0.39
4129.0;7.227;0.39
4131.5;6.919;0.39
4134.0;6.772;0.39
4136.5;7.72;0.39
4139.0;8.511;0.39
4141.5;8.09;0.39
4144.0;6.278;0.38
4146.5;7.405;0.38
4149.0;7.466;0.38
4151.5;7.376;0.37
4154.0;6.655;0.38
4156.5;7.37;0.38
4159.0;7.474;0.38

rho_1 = 1.9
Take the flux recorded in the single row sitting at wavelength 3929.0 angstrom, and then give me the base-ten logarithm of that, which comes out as 0.45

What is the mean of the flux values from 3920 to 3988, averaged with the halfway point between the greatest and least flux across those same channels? 4.2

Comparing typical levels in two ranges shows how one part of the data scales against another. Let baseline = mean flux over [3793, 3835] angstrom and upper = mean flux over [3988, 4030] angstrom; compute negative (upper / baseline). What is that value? -1.49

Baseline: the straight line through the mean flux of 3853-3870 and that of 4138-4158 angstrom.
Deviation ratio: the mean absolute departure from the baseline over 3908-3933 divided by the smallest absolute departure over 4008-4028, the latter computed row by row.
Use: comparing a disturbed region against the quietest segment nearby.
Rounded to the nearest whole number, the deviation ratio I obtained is 8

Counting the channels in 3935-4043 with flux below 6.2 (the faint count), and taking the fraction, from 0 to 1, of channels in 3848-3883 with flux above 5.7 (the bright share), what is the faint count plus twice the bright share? 21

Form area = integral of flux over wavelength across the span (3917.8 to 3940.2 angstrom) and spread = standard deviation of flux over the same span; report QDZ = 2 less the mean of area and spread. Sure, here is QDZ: -38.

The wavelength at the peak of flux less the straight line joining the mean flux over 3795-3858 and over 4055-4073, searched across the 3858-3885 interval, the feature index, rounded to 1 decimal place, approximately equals 3864.0 angstrom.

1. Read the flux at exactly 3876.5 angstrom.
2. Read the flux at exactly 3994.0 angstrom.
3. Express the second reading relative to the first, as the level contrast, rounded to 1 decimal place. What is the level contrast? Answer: 1.2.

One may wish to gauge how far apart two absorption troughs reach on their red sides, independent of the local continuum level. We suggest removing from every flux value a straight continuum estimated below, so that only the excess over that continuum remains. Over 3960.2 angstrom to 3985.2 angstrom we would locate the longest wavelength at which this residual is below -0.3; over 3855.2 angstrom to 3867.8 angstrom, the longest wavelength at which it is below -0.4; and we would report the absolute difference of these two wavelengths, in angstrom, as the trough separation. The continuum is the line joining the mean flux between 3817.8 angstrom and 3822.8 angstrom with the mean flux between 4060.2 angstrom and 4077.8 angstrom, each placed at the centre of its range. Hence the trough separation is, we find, 125.0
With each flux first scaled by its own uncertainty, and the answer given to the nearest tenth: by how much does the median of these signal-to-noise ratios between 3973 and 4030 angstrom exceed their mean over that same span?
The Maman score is 0.4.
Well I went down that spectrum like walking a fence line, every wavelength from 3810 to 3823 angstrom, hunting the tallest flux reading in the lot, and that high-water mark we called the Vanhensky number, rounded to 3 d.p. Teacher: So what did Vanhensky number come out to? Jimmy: 6.926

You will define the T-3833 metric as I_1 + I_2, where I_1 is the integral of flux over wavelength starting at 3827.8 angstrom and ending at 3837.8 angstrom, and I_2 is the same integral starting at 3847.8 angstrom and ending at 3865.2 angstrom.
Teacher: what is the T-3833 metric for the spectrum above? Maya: 128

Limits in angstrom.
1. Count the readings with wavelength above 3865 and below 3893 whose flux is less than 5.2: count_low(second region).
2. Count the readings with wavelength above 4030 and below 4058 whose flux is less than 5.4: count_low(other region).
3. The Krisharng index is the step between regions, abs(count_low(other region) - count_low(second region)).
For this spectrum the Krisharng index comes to 6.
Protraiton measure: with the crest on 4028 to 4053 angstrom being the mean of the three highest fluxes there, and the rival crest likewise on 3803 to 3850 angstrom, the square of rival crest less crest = 1.9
